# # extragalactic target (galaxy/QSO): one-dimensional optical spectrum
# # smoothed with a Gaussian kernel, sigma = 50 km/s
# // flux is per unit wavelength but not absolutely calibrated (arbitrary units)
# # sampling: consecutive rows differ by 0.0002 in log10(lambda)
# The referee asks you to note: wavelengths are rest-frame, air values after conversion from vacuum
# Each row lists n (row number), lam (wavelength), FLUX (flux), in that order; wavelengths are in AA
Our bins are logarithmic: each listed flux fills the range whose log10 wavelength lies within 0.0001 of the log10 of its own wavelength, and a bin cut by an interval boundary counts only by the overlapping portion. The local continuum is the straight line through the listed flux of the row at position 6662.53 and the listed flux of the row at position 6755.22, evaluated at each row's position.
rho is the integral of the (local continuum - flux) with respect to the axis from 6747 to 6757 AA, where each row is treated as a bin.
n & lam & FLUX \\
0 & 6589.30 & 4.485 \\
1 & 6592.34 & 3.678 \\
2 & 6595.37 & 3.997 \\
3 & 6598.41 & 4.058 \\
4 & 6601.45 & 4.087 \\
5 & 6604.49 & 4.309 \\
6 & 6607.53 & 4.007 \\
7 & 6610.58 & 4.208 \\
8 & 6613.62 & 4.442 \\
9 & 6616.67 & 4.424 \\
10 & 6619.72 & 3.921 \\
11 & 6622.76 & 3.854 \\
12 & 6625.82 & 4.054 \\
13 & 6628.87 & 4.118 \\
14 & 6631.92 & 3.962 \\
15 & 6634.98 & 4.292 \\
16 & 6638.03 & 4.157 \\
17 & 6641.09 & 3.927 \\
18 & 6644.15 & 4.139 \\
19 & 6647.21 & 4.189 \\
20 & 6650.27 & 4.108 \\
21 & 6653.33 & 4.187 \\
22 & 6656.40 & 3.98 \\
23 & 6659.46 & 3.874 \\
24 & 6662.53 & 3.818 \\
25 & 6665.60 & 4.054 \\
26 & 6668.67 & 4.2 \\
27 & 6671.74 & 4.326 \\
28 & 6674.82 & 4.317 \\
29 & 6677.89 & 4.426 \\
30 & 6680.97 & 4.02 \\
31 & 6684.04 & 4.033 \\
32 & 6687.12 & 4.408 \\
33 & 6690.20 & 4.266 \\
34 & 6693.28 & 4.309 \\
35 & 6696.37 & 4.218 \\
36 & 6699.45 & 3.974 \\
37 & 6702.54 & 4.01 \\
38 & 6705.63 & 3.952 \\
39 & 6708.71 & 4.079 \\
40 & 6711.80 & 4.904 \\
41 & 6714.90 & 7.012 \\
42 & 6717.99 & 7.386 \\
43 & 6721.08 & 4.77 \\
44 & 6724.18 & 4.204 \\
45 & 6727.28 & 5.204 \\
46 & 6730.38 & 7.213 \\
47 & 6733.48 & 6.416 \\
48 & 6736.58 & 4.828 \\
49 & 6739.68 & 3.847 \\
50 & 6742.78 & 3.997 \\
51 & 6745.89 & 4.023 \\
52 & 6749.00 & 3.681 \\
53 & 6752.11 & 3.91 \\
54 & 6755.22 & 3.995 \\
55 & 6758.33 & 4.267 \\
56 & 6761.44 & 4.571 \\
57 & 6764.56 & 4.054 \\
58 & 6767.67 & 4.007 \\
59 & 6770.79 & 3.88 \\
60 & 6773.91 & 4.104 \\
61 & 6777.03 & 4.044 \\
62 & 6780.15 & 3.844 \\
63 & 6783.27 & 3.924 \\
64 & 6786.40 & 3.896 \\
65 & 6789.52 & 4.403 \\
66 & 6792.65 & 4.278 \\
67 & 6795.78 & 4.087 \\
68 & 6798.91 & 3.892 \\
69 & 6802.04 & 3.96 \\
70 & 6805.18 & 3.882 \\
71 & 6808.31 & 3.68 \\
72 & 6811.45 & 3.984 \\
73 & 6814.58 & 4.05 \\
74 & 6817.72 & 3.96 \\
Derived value 1.1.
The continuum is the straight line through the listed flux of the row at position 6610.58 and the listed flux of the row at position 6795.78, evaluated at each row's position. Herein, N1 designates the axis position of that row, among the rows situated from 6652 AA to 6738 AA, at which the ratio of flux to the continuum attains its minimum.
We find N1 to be 6662.53 AA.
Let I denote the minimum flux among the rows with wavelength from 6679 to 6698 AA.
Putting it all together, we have 4.02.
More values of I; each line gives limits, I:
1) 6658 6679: 3.818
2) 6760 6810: 3.68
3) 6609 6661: 3.854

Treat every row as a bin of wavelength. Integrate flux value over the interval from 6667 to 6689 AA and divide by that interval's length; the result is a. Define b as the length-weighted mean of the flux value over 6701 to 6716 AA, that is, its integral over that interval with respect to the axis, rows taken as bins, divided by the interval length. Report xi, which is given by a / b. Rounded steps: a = 4.2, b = 4.73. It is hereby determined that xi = 0.90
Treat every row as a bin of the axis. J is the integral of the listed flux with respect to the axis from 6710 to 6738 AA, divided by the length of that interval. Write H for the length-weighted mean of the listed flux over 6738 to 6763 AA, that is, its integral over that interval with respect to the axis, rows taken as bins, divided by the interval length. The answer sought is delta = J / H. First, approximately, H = 4.0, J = 5.76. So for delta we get 1.42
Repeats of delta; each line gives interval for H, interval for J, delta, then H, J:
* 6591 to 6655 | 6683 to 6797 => 1.09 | 4.1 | 4.49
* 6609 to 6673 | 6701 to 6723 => 1.25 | 4.1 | 5.14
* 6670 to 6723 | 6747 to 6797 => 0.88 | 4.6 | 4.06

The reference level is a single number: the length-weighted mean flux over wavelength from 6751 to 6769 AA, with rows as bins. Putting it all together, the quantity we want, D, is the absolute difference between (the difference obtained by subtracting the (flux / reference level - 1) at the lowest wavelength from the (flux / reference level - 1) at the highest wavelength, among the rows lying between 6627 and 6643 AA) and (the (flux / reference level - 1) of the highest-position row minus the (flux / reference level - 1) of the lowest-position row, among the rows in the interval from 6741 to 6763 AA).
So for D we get 0.18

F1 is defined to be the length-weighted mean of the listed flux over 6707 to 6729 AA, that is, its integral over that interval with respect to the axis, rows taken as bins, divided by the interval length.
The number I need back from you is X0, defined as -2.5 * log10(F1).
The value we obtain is -1.82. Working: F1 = 5.37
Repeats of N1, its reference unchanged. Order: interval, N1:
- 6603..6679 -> 6662.53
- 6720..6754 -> 6749.00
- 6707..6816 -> 6749.00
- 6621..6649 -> 6622.76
